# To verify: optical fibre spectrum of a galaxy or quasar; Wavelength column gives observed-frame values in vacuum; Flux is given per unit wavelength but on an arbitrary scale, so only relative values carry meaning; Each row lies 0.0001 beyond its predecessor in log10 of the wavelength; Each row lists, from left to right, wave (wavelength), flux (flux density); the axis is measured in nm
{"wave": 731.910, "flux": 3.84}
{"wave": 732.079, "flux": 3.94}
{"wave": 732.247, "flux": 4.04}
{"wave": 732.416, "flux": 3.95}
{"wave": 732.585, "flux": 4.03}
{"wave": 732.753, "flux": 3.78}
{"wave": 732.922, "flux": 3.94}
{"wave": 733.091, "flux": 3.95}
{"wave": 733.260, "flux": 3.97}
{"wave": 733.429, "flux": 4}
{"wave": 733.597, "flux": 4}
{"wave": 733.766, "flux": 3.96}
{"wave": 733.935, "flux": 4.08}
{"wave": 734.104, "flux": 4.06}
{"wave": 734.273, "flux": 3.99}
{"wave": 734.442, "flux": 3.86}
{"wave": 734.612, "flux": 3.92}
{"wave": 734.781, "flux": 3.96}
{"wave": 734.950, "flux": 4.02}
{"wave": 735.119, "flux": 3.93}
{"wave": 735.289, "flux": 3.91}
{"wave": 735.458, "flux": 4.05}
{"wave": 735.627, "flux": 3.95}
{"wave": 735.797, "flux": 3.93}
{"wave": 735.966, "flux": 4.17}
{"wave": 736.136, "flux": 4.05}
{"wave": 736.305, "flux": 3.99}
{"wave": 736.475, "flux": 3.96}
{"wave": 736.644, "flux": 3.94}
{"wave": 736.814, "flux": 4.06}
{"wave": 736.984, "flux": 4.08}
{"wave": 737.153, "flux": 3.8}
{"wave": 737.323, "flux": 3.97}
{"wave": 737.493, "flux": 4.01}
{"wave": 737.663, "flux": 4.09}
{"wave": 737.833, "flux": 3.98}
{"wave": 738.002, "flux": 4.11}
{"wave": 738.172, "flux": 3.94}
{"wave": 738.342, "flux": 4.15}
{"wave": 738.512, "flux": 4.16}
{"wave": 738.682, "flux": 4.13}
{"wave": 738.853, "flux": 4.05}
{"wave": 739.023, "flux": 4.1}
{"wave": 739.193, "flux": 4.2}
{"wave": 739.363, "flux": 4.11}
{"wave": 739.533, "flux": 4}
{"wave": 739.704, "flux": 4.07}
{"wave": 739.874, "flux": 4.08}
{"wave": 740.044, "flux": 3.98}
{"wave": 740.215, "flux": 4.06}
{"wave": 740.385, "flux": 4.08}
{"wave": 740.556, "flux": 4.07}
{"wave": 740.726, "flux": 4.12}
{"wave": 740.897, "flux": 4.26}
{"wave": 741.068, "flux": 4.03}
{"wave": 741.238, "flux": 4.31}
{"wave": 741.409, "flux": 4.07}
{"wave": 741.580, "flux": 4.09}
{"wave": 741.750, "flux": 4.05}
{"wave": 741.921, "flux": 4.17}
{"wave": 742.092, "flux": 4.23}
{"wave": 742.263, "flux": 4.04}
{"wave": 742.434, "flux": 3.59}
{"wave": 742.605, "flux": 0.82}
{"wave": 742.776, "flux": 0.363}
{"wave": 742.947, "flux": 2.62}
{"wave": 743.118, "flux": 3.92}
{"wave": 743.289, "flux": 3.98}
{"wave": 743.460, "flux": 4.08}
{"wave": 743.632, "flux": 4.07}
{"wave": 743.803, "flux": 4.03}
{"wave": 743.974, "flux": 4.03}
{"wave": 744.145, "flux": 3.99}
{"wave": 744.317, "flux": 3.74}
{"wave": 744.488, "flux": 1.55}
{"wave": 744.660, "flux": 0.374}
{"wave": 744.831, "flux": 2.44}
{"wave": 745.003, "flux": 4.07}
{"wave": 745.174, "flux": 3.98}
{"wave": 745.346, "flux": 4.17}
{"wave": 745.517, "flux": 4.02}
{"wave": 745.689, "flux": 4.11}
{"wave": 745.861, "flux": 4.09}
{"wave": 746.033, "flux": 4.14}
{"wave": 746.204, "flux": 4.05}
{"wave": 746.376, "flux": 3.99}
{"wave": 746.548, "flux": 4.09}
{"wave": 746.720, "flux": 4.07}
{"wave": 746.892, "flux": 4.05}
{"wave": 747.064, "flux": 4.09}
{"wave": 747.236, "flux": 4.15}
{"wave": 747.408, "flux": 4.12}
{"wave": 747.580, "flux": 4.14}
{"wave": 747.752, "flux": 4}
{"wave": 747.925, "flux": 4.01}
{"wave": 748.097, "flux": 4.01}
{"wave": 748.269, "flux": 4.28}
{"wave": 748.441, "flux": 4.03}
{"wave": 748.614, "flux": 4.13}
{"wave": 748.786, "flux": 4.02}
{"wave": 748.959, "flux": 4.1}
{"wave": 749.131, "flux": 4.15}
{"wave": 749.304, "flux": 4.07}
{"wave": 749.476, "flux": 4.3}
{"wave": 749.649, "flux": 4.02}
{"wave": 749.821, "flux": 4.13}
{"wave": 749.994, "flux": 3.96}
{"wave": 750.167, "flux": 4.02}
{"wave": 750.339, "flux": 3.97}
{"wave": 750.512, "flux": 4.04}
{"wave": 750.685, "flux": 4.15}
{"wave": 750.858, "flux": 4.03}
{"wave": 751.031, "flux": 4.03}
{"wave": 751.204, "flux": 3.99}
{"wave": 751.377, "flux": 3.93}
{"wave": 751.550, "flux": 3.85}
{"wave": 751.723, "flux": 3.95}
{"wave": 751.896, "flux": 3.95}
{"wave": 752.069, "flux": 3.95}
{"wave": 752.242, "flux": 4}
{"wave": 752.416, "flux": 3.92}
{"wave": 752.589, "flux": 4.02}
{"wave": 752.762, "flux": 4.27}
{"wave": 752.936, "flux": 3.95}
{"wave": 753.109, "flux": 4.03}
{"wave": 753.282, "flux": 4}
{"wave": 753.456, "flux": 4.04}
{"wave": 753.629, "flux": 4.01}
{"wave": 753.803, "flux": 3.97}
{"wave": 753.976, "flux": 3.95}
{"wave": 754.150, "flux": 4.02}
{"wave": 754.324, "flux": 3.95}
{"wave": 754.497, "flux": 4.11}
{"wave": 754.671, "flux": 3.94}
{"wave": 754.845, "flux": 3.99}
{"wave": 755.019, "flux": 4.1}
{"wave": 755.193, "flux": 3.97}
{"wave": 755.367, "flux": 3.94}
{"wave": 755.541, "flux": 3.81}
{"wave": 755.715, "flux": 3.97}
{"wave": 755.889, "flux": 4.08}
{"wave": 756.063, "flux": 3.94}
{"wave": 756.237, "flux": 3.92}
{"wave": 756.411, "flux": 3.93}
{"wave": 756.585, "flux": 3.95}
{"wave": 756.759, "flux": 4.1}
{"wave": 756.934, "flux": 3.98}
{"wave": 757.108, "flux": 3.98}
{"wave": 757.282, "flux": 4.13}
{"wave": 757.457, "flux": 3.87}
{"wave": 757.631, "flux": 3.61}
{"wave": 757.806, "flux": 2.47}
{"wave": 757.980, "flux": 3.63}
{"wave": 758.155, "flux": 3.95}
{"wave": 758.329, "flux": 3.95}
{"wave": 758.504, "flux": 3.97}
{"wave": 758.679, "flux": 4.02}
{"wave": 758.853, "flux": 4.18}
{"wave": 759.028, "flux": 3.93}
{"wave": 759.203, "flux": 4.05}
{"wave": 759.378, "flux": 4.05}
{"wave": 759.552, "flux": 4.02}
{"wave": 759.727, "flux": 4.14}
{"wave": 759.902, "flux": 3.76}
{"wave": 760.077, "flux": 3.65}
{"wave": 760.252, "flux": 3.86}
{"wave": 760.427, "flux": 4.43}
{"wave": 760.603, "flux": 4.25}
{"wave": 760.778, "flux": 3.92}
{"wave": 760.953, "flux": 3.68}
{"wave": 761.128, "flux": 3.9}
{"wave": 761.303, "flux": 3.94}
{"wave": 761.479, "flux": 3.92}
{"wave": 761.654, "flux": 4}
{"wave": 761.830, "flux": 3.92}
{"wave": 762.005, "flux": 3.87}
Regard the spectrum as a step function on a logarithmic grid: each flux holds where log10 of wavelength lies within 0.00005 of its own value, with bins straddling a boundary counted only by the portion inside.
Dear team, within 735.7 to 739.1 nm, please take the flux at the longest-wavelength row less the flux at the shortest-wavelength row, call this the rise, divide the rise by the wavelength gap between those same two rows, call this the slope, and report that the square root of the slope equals 0.23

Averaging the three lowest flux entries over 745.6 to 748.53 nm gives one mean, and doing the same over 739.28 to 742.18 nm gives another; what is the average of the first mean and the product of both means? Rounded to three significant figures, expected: 10.0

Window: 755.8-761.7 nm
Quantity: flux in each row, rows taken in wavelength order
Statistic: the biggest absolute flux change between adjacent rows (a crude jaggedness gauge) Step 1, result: 1.16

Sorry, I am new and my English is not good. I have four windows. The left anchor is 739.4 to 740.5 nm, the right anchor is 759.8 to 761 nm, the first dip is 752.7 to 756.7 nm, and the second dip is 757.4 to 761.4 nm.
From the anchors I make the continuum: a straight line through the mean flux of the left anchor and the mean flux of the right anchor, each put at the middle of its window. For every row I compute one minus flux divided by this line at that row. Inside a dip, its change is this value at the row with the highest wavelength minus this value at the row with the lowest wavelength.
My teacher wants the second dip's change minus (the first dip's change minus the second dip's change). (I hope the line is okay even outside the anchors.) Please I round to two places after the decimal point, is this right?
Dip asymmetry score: -0.12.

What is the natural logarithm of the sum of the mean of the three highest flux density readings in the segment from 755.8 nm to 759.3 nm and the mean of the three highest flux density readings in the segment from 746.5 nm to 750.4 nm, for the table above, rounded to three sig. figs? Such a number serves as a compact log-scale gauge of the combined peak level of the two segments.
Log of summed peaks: 2.13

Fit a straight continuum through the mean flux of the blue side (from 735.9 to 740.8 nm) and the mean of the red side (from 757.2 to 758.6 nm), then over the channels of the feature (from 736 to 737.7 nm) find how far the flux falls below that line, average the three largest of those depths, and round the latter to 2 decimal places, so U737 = 0.18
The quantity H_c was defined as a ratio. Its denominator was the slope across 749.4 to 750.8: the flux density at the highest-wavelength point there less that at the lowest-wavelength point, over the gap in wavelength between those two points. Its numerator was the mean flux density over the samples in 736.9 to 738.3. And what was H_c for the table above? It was -32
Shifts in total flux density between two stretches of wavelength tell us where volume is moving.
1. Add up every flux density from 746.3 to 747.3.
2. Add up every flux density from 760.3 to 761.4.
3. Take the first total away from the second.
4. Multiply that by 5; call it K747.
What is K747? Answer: -1.6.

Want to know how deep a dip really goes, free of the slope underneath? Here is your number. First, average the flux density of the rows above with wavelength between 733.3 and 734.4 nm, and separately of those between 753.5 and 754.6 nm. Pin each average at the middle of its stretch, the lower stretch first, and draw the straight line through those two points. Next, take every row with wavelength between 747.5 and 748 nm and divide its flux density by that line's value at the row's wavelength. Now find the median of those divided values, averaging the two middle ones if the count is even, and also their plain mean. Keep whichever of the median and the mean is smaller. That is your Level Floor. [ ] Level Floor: 1.00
